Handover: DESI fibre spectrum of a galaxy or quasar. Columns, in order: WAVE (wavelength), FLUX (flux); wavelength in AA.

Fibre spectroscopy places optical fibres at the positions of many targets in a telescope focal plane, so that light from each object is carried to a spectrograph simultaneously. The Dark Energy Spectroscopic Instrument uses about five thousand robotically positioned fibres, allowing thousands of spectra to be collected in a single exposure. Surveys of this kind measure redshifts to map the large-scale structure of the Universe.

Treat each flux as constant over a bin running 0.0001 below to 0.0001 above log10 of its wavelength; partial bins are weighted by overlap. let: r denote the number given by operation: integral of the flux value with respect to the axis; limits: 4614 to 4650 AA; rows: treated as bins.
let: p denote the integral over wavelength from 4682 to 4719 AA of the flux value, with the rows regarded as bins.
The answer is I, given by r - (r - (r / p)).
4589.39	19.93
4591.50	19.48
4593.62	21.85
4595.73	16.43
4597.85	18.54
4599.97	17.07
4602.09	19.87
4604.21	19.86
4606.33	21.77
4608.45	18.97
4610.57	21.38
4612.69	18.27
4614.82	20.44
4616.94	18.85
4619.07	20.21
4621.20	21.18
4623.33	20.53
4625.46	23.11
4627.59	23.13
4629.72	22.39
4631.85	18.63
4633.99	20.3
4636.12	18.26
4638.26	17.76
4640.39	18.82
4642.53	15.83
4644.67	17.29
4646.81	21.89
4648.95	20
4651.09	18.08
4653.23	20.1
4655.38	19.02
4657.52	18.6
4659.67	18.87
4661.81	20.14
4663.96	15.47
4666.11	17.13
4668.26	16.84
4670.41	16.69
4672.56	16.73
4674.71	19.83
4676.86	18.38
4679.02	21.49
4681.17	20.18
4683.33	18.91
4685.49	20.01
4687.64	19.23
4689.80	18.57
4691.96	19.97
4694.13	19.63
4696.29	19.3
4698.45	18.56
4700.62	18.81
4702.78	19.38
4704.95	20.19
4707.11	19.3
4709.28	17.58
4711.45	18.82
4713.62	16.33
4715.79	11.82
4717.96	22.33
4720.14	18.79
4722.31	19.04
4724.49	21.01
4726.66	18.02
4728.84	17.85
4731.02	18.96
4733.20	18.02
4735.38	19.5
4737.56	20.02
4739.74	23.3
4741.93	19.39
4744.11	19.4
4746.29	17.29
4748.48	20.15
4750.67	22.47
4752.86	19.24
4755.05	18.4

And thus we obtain 1.033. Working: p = 694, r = 717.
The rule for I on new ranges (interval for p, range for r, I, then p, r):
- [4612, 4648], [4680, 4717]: 0.966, 714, 690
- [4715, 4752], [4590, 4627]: 1.031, 715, 737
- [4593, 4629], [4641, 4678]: 0.936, 723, 677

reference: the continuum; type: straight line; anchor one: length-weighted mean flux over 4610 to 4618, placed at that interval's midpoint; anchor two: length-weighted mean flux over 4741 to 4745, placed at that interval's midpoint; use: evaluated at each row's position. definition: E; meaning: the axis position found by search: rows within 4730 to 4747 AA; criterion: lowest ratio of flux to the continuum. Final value 4746.29 AA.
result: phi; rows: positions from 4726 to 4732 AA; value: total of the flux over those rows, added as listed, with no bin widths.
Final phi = 54.8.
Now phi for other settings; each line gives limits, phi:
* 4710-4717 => 47.0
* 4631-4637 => 57.2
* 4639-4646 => 51.9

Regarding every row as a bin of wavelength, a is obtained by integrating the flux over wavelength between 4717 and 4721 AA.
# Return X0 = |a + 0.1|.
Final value 82.4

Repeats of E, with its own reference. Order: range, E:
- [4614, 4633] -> 4631.85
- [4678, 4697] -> 4689.80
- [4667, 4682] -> 4670.41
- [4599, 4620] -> 4599.97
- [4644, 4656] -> 4644.67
